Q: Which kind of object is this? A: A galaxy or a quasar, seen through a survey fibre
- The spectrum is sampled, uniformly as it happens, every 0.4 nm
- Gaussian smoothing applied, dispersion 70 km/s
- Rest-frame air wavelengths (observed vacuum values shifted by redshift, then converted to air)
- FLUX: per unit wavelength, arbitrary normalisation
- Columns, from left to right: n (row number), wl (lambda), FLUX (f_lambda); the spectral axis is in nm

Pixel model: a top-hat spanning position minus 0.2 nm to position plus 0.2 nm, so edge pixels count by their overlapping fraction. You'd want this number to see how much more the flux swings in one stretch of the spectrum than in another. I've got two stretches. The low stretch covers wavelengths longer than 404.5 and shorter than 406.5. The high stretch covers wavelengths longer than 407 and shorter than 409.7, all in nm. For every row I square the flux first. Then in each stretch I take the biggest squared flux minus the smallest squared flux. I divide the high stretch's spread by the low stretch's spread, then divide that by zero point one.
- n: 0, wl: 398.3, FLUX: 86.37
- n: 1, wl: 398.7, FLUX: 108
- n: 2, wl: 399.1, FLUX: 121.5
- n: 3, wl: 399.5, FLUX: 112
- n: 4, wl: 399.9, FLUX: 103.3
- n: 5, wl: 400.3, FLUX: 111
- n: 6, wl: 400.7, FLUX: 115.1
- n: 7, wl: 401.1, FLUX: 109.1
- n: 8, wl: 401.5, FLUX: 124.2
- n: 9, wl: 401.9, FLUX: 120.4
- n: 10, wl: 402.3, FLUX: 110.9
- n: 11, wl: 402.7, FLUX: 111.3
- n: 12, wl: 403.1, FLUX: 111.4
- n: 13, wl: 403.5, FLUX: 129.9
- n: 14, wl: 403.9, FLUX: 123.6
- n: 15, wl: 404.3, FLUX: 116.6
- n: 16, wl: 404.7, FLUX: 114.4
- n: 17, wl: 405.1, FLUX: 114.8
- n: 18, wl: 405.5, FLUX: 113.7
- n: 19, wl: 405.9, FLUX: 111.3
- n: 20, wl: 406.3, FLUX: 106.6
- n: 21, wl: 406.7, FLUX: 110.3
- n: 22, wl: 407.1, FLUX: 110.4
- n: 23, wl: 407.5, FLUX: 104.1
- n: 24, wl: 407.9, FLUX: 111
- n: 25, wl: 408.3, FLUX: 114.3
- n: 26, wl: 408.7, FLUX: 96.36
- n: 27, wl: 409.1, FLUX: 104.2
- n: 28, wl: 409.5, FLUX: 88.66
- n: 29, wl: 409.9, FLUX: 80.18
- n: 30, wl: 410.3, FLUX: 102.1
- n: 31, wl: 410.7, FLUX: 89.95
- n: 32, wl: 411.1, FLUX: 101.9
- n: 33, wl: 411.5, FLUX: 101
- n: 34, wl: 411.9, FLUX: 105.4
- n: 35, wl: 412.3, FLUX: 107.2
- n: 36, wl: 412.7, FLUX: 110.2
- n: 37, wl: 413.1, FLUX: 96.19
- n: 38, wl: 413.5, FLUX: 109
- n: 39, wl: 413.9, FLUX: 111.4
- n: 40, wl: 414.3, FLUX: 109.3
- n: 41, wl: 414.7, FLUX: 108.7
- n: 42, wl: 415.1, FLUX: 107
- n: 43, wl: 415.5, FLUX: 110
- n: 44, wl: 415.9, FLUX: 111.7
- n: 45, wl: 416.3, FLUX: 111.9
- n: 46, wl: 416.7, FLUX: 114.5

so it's 29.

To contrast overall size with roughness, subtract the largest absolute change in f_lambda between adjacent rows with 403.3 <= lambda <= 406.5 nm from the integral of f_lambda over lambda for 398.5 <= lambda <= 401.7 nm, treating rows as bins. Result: 354.7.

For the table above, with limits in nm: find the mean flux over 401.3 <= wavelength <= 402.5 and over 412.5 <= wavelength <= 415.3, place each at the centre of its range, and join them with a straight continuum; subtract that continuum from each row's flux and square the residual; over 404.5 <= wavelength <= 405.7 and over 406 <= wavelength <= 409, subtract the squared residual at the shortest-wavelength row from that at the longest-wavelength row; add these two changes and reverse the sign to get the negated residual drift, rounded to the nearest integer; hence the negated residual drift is -190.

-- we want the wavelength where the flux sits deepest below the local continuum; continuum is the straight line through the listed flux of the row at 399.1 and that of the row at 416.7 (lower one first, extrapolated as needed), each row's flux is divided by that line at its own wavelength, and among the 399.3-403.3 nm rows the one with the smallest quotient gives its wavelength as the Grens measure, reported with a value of 399.9 nm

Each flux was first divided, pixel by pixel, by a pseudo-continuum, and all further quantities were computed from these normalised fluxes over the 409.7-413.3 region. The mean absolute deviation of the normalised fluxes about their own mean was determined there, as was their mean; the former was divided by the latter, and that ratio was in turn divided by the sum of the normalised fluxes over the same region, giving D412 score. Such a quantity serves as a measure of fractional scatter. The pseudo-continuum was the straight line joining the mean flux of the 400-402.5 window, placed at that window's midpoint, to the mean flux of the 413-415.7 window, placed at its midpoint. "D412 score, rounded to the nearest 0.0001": 0.0087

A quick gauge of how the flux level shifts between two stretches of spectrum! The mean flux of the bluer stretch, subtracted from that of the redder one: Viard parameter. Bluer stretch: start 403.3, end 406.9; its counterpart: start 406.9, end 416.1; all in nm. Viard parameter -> -12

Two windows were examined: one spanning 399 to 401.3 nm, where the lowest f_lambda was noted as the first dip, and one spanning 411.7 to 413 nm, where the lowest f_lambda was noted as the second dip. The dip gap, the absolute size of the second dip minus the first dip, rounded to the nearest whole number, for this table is 2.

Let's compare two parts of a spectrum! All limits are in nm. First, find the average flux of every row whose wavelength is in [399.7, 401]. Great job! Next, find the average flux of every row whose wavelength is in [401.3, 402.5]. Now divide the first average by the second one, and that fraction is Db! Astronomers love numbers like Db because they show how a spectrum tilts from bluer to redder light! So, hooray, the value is 0.93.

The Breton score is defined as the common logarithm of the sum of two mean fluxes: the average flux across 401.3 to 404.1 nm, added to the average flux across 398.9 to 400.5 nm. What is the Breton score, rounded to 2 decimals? 2.36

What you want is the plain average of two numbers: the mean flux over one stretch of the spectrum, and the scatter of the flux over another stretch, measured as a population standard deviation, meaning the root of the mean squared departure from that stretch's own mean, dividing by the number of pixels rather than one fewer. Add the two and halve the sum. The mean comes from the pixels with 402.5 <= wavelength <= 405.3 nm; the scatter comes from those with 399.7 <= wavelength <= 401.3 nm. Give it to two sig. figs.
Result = 61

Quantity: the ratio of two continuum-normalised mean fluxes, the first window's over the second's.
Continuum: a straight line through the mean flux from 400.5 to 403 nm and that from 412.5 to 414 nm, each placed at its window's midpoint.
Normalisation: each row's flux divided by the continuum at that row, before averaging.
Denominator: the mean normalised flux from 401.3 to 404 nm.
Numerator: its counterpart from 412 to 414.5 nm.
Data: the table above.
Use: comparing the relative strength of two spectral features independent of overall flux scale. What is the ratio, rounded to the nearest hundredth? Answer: 0.97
